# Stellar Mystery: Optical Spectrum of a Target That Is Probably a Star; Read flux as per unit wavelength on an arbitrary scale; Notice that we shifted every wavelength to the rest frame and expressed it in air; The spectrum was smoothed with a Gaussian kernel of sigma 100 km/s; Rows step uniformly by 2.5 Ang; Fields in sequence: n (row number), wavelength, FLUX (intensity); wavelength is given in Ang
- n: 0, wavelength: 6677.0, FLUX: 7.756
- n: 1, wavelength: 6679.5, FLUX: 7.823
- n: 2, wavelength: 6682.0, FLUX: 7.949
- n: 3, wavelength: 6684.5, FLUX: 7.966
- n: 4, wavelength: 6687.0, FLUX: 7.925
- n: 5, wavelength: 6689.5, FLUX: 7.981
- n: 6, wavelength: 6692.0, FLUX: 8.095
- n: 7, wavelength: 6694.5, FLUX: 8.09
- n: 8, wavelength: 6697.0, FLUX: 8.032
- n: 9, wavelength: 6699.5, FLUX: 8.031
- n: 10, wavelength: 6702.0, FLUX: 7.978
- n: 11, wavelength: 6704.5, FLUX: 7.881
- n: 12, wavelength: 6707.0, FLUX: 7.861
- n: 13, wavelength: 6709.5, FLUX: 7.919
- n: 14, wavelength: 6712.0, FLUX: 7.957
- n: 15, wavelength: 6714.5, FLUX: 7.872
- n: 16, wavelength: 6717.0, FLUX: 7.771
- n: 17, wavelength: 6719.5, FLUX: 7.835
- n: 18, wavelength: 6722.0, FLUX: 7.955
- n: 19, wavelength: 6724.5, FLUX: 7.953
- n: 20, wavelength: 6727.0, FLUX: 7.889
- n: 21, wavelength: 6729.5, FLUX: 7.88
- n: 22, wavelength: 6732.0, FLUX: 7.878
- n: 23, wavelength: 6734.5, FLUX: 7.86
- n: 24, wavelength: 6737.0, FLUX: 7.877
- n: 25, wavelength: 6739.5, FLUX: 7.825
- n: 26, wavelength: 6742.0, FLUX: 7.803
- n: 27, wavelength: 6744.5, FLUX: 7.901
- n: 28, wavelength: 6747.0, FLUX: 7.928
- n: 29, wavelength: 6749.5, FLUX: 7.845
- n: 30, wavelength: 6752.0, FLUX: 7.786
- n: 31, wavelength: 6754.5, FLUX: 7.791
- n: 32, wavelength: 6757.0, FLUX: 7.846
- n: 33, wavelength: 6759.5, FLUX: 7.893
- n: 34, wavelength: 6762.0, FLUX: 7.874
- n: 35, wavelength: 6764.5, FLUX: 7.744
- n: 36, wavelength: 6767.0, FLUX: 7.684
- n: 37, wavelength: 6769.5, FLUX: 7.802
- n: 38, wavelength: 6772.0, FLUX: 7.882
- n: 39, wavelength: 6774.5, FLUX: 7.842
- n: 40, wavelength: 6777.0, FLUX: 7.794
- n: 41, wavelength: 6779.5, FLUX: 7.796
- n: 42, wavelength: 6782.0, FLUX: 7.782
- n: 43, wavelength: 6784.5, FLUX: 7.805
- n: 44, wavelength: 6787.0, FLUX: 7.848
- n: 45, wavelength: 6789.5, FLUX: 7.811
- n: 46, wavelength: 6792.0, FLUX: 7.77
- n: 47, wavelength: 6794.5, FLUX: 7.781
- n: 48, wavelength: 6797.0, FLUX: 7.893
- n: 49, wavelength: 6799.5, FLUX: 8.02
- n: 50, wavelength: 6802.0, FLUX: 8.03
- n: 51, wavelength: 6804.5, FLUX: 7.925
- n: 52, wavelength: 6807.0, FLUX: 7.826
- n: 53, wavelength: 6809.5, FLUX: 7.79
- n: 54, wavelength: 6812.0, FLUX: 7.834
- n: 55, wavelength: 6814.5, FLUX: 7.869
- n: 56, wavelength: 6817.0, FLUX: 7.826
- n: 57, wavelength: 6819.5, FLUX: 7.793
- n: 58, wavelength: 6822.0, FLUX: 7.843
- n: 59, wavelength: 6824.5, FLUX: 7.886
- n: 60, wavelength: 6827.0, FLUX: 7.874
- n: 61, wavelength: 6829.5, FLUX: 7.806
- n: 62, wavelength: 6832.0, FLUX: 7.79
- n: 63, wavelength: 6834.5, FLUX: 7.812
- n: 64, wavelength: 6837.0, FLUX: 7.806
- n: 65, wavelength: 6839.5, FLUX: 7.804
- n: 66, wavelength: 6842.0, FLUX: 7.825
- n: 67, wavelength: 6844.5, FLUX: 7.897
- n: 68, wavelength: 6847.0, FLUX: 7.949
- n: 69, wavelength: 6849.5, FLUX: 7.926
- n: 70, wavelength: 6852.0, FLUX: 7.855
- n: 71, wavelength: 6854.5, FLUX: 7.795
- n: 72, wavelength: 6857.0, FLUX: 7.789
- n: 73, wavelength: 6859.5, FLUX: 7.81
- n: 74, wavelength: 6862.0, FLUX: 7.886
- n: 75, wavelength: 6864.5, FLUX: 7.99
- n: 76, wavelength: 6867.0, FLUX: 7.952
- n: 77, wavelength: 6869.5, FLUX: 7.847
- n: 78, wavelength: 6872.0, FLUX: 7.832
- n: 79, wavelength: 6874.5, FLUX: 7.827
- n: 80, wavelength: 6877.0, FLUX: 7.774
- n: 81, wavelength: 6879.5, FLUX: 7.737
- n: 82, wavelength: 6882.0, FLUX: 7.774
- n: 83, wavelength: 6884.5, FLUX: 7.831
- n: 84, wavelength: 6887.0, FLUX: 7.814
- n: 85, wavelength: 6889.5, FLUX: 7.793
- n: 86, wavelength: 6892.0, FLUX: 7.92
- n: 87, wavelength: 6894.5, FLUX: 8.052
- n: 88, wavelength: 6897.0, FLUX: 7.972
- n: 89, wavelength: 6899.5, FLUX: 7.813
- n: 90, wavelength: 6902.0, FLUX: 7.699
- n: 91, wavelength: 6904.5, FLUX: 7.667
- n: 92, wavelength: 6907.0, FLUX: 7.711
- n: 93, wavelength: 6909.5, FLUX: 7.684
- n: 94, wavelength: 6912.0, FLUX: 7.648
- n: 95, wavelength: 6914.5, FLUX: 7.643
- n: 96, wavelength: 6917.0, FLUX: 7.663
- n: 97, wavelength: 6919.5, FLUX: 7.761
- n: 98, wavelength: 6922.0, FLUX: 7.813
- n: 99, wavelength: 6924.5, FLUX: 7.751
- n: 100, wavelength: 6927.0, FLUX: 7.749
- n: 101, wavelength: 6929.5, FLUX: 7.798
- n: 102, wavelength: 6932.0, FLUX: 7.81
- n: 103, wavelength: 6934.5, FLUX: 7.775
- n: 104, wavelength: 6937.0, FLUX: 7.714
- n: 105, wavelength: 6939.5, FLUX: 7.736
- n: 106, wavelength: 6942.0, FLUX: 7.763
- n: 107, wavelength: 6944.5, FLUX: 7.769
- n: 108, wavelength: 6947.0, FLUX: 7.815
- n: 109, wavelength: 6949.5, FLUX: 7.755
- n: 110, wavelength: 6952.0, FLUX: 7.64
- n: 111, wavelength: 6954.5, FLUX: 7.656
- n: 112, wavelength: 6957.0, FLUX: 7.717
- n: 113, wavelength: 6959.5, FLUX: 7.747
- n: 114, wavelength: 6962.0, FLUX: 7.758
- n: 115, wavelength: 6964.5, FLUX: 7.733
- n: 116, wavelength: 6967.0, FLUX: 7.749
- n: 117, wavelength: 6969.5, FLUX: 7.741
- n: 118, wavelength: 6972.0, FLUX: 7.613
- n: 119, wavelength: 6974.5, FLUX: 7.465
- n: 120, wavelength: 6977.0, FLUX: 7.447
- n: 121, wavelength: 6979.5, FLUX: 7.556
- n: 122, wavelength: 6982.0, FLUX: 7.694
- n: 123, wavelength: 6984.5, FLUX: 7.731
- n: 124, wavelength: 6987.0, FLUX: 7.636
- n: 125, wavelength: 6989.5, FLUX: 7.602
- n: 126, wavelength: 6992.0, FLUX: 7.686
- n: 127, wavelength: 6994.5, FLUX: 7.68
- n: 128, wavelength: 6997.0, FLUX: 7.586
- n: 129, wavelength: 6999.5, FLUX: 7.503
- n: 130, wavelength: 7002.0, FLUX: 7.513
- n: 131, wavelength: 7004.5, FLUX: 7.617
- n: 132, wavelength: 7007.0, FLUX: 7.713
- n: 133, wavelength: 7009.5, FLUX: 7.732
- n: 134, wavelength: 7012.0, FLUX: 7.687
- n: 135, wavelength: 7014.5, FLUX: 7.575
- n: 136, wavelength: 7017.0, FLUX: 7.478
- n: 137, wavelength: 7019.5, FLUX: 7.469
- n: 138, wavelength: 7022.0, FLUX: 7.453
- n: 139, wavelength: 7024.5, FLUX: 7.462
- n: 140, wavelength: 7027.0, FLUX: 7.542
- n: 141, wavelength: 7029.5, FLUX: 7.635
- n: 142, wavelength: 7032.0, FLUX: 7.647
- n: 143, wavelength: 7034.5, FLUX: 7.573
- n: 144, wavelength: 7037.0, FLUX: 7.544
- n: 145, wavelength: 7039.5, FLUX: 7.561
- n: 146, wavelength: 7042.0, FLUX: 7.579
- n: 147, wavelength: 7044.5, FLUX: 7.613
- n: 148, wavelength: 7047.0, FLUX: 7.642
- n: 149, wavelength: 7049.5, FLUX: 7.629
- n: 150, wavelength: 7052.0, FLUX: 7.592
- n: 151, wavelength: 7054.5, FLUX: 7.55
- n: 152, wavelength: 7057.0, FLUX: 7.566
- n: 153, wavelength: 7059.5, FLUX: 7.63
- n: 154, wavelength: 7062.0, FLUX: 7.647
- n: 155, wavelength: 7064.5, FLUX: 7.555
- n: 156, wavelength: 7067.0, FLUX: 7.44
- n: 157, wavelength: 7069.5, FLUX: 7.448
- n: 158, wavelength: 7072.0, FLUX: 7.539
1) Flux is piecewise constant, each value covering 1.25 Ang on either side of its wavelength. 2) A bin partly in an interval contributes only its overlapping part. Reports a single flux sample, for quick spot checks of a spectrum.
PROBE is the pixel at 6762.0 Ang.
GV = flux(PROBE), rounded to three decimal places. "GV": 7.874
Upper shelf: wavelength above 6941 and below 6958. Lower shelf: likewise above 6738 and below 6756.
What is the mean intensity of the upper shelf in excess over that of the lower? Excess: -0.11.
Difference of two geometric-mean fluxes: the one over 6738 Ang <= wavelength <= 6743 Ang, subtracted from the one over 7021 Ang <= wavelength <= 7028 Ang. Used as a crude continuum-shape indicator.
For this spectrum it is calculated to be -0.33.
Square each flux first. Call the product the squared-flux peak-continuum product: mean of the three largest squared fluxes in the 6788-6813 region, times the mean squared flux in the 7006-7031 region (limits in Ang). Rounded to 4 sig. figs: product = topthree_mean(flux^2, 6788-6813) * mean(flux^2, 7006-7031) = 3665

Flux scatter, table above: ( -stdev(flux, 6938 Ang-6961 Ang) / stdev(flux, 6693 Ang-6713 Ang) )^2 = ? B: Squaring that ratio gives 0.5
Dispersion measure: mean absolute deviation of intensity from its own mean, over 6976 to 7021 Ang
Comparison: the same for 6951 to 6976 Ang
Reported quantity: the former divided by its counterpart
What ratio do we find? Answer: 1.1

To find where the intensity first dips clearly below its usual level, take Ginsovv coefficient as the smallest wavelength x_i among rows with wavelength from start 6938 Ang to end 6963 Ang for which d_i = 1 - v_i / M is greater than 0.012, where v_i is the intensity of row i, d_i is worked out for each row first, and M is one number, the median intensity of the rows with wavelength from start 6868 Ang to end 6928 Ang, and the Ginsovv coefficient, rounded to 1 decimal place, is 6952.0 Ang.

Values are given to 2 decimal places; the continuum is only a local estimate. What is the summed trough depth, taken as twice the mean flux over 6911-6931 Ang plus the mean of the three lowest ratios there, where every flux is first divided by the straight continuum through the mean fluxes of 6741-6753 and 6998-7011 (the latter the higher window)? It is 3.00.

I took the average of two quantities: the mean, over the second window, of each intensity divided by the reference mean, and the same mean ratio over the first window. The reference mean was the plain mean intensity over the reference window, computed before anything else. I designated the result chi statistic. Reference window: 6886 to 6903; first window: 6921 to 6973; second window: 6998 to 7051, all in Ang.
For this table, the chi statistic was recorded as 0.974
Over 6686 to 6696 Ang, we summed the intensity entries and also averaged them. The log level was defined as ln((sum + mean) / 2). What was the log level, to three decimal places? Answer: 2.999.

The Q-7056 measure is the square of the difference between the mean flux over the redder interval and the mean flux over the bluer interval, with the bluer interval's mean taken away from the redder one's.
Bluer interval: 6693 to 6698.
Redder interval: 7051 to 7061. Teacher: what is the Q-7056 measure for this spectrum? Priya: 0.23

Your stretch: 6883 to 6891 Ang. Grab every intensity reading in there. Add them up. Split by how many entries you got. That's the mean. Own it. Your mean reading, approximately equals 7.81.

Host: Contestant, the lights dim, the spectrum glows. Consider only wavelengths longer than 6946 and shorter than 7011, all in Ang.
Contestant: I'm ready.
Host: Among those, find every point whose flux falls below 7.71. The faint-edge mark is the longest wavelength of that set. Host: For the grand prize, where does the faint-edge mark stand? 7004.5 Ang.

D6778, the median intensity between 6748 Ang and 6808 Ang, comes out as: 7.82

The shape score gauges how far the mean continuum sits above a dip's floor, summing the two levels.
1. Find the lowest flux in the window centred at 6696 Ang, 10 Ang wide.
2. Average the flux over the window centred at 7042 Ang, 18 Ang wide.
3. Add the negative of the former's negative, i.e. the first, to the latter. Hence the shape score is 15.6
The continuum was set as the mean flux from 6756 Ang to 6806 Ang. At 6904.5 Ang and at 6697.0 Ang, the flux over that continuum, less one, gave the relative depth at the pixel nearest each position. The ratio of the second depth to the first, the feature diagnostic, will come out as -1.1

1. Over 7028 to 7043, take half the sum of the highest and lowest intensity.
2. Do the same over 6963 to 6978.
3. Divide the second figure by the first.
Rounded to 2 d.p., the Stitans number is 1.00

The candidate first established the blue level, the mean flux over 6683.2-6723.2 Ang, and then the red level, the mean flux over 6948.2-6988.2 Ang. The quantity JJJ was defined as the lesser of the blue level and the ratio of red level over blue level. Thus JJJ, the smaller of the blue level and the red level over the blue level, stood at 0.96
